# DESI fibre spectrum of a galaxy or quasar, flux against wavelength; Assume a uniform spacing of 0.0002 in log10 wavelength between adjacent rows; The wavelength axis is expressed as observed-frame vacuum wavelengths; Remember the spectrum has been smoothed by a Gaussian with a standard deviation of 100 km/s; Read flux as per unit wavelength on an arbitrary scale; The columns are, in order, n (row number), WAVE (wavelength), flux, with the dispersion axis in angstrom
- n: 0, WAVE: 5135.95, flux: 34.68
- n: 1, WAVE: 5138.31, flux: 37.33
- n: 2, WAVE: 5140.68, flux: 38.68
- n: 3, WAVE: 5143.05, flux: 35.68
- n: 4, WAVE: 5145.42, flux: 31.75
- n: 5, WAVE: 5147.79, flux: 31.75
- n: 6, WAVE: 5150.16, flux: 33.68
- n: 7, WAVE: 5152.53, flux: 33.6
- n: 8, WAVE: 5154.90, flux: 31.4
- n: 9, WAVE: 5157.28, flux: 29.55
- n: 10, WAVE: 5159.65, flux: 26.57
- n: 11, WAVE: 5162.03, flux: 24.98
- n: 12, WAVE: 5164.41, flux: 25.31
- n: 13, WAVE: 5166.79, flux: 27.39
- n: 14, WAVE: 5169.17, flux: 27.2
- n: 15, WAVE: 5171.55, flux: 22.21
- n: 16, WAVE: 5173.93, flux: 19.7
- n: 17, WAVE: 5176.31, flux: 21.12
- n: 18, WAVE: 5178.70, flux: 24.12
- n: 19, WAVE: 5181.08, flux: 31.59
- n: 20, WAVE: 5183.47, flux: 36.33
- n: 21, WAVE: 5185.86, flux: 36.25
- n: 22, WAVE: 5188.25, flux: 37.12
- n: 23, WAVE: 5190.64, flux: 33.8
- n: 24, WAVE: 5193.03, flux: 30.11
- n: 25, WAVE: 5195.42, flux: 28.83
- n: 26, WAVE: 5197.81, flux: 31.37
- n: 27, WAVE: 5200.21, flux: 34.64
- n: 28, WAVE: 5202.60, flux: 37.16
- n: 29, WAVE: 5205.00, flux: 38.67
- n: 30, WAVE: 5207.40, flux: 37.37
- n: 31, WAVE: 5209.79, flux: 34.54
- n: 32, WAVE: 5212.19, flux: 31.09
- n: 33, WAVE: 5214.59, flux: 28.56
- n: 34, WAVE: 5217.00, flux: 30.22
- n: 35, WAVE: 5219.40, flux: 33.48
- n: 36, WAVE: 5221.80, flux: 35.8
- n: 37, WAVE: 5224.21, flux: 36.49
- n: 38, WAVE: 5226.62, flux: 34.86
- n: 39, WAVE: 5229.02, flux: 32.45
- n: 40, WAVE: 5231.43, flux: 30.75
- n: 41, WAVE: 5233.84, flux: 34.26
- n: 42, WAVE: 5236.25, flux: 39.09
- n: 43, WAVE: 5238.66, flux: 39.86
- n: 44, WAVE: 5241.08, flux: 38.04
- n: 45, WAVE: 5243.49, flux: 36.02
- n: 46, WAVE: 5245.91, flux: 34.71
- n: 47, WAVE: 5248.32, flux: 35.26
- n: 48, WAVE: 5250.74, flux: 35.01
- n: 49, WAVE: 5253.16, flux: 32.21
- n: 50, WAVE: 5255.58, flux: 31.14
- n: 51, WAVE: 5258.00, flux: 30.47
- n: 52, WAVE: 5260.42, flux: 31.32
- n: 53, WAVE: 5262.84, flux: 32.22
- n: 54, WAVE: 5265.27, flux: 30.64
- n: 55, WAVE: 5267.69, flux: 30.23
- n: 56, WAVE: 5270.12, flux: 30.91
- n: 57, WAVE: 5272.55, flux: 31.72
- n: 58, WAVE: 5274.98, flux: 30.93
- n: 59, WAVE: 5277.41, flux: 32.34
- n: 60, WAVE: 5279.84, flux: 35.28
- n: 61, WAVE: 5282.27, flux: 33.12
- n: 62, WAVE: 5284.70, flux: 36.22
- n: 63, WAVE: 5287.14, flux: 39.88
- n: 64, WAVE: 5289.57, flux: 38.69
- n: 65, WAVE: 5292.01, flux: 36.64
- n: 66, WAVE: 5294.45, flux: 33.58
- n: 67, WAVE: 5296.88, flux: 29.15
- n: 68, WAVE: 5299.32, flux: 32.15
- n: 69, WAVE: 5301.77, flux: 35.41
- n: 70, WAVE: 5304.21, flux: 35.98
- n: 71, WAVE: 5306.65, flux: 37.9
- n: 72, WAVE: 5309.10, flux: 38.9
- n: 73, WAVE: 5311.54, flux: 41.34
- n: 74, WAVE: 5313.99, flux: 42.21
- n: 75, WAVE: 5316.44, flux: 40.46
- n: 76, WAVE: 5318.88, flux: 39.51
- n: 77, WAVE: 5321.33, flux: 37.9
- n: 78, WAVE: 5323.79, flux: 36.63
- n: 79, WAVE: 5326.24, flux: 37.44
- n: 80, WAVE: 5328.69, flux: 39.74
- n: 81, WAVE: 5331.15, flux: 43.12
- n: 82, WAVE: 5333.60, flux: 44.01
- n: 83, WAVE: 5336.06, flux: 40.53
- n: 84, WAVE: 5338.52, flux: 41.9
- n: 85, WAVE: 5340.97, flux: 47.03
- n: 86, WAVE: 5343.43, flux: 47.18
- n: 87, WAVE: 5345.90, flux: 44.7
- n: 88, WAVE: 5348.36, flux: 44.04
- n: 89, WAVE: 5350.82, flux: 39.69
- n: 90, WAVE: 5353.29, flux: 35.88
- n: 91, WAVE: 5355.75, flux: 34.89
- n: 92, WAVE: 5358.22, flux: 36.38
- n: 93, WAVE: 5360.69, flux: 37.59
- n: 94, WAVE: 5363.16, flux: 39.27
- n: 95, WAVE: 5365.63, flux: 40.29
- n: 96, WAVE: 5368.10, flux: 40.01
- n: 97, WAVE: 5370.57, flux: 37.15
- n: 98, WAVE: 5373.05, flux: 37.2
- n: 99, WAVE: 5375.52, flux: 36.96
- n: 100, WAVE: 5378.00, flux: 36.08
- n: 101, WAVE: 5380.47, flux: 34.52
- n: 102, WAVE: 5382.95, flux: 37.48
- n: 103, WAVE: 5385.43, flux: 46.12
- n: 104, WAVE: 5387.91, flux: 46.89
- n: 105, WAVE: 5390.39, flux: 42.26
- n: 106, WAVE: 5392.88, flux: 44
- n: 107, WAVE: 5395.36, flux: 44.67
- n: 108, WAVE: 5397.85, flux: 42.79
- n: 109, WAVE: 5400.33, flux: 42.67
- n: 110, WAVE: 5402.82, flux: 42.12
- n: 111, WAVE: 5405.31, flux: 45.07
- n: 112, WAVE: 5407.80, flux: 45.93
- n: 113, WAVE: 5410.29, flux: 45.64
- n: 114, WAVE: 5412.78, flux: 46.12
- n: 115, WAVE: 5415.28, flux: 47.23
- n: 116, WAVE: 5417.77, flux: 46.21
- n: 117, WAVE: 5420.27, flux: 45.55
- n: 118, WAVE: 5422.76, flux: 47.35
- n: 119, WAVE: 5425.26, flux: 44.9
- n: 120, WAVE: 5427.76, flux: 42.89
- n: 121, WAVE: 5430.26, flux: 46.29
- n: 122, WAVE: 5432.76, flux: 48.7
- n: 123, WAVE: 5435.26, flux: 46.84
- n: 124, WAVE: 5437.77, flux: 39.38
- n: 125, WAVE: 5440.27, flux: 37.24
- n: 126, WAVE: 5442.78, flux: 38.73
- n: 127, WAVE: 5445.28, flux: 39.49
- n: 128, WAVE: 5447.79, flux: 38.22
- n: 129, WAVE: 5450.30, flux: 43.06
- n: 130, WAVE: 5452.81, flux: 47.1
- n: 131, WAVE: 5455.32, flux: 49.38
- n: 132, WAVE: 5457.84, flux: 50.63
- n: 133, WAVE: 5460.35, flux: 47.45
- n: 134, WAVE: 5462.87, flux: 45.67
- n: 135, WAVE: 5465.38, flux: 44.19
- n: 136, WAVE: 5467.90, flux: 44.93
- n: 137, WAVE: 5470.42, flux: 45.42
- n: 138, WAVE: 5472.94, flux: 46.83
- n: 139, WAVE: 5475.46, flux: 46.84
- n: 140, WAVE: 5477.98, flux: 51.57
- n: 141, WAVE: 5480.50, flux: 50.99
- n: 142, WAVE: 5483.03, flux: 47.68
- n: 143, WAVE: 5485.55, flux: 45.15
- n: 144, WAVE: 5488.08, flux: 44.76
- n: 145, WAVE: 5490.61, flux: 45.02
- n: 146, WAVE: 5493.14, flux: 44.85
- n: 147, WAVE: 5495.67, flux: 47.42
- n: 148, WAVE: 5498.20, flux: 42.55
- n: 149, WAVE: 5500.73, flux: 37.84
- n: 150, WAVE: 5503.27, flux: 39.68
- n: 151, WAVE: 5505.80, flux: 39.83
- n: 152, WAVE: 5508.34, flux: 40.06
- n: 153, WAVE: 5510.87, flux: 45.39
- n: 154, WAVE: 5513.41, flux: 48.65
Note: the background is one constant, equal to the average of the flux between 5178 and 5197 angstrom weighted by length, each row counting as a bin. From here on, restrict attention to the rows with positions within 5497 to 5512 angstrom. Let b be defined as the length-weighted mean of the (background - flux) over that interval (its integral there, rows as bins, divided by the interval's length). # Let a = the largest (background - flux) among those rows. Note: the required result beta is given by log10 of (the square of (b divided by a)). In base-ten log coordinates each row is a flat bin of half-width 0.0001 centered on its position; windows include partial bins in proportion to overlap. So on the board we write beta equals 0.4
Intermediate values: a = -5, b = -8.4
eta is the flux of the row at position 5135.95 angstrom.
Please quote 34.68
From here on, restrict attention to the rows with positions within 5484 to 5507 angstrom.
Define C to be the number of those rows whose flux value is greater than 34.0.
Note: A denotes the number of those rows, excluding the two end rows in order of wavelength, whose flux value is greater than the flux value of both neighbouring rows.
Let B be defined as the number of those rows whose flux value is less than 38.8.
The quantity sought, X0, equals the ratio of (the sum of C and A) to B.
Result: 11.0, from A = 2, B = 1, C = 9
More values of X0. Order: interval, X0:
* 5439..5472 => 5.0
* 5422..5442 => 9.0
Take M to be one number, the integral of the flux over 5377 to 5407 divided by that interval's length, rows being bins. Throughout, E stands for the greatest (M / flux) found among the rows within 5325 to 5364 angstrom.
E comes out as 1.21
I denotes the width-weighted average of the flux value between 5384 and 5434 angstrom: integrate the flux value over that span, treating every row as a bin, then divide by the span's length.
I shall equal 45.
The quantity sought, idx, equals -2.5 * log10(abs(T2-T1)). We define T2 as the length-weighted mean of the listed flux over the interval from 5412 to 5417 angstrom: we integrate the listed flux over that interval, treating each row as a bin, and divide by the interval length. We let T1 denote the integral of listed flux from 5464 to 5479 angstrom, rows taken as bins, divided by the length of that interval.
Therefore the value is 2.5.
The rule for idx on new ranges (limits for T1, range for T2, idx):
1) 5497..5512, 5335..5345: -1.3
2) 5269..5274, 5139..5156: -1.0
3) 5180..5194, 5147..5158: -0.8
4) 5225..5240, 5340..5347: -2.6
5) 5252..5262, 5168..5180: -2.3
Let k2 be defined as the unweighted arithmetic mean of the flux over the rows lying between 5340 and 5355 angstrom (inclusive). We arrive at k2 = 43.1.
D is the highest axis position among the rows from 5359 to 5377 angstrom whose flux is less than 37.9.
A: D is 5375.52 angstrom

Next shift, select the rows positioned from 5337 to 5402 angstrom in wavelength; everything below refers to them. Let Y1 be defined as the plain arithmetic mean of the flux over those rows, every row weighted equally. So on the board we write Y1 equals 41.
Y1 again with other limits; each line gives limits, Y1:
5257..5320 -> 35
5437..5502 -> 45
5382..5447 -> 44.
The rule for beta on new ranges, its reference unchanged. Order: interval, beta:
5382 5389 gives 0.7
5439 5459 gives 0.7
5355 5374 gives 0.7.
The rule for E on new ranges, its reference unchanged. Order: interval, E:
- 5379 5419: 1.22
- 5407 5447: 1.13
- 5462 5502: 1.11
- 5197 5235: 1.48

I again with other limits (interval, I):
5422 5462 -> 44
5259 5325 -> 35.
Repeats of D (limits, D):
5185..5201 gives 5200.21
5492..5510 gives 5500.73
